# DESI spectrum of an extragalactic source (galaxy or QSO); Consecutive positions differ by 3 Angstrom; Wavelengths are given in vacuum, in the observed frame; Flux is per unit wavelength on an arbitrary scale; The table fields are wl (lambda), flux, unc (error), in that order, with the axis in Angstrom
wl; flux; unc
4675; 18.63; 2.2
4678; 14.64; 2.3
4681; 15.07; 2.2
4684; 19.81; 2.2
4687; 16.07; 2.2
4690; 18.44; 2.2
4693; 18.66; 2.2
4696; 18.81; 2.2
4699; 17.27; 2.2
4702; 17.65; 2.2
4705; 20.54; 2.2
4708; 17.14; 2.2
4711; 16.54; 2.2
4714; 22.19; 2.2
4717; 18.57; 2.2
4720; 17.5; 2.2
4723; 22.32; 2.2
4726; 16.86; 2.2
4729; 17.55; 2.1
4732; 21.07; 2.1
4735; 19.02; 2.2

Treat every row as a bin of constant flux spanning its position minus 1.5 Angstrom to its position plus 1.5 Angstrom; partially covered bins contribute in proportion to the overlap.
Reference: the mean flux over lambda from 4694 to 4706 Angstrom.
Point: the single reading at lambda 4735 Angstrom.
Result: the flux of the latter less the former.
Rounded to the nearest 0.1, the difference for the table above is 0.5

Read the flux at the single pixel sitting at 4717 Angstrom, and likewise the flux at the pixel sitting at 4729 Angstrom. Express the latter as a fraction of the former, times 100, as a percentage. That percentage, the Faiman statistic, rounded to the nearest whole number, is 95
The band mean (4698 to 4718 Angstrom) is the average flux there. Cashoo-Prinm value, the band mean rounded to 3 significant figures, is 18.6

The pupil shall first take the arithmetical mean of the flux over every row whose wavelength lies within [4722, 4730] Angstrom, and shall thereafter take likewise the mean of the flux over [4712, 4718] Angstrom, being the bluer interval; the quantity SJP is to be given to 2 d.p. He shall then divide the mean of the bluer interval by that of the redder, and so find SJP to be 1.08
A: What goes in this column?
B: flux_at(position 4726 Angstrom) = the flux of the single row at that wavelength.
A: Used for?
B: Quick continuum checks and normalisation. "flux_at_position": 16.86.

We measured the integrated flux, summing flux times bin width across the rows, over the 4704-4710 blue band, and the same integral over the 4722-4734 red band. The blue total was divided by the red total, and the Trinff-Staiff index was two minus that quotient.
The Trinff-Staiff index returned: 1.52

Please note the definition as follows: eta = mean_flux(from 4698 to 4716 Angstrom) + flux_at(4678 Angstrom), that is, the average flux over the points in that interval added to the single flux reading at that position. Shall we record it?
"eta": 33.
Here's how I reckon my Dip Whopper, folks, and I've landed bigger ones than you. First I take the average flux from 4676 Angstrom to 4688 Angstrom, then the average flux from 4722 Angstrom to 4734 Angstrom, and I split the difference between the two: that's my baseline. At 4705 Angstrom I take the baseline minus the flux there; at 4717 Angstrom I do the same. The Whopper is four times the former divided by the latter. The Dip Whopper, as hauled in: 16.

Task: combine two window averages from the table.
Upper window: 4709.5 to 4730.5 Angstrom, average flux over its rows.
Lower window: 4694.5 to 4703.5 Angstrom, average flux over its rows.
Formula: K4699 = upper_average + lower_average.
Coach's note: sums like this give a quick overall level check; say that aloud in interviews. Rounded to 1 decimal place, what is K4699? 36.7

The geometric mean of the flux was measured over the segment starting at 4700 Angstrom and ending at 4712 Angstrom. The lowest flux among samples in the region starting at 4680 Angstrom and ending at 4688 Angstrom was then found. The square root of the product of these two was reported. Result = 16.4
